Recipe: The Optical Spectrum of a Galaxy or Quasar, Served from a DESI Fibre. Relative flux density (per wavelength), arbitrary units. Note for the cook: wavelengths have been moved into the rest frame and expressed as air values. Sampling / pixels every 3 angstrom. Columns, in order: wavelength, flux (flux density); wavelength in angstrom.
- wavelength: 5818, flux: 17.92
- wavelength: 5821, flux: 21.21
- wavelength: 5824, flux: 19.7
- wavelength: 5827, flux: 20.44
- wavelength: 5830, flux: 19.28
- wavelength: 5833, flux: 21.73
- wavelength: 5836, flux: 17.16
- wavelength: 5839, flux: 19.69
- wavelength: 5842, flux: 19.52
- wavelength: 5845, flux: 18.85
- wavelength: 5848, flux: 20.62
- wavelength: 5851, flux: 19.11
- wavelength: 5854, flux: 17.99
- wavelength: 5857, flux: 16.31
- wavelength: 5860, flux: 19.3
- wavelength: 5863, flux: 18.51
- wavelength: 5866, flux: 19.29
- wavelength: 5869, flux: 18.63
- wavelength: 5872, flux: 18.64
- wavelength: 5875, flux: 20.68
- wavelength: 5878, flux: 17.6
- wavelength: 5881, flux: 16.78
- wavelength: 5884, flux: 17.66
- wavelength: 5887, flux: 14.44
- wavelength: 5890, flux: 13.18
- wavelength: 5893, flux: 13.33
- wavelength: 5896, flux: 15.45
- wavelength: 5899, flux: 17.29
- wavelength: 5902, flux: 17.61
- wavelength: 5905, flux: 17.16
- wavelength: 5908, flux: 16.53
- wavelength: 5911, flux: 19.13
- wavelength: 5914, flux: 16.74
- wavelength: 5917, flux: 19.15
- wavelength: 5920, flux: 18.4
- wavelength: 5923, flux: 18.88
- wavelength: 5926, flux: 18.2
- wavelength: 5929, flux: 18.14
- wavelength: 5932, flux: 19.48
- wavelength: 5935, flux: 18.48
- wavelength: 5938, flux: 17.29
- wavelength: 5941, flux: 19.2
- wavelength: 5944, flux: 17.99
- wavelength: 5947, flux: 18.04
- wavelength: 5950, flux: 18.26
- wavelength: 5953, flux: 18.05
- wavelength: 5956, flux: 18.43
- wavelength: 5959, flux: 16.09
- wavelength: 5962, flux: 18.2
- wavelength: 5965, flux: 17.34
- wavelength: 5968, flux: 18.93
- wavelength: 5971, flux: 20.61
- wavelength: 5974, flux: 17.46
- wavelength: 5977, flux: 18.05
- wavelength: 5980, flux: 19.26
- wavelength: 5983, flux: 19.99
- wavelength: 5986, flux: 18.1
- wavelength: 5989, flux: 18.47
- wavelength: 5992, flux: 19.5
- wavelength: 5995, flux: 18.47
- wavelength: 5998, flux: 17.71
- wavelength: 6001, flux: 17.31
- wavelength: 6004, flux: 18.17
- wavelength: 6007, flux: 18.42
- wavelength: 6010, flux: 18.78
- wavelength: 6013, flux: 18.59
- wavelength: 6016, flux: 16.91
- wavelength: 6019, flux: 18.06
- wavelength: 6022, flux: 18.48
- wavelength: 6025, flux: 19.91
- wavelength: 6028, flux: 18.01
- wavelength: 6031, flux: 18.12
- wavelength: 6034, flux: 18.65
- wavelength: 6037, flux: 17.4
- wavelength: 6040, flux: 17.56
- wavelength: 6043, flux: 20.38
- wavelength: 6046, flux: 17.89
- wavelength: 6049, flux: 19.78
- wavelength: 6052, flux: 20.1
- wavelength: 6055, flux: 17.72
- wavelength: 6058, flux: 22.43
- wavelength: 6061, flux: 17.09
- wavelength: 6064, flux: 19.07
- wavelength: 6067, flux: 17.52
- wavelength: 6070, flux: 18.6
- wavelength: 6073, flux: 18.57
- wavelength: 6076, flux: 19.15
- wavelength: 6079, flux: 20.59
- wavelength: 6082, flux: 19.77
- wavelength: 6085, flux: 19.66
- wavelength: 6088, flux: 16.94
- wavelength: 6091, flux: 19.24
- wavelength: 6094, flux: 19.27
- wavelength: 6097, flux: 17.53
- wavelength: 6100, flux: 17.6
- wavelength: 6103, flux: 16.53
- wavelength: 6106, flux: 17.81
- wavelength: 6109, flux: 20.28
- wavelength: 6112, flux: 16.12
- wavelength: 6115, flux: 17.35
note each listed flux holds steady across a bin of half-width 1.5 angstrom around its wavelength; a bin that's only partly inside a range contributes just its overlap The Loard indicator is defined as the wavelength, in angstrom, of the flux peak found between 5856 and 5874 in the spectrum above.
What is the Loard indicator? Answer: 5860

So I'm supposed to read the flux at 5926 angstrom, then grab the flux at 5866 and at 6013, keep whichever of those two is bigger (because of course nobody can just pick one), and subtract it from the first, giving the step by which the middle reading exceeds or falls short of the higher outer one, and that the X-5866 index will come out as -1.1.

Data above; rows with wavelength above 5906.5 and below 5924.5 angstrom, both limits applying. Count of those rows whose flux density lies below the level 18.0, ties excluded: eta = 2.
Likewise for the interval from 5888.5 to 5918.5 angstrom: 8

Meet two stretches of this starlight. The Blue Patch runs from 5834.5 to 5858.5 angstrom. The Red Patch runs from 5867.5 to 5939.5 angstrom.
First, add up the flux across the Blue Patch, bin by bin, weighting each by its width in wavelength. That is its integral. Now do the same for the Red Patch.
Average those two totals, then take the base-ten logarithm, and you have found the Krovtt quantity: 2.93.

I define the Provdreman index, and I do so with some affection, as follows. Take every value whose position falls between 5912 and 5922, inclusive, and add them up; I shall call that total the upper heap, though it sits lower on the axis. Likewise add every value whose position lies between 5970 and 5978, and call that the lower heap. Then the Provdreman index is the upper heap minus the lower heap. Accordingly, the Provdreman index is -2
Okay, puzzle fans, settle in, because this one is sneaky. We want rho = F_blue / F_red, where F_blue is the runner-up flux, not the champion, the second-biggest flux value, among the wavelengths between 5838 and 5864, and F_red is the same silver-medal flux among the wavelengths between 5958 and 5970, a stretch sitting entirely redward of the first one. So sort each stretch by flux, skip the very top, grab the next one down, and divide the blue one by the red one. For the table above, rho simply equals 1.08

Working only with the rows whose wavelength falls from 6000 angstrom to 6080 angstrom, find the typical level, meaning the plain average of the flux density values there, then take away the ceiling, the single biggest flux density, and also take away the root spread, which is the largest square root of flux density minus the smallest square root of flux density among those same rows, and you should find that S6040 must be -4.4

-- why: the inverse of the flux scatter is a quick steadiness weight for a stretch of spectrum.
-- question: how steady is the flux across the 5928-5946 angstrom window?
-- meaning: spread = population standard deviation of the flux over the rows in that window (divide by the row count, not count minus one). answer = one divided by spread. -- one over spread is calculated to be 1.4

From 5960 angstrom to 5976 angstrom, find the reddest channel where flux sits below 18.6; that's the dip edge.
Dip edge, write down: 5974 angstrom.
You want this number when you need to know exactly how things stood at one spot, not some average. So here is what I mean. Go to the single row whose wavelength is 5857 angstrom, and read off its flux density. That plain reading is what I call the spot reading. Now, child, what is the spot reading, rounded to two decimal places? 16.31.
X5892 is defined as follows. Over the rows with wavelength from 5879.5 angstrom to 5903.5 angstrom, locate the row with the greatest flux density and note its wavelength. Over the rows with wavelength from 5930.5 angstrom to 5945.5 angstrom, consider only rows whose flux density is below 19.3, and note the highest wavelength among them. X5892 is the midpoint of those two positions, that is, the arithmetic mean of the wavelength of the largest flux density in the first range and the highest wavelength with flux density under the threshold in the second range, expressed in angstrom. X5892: 5914.0 angstrom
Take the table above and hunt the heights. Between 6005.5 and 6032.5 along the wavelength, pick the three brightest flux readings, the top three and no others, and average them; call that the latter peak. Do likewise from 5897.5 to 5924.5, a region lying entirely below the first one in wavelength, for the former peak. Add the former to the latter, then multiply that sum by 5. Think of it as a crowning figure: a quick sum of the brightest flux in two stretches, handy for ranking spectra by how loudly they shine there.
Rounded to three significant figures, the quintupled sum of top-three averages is 191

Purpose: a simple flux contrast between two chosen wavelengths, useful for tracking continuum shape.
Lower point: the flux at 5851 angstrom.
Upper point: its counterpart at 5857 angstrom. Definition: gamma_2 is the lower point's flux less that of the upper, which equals 2.8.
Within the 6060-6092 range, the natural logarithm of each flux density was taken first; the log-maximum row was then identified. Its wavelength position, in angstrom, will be 6079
